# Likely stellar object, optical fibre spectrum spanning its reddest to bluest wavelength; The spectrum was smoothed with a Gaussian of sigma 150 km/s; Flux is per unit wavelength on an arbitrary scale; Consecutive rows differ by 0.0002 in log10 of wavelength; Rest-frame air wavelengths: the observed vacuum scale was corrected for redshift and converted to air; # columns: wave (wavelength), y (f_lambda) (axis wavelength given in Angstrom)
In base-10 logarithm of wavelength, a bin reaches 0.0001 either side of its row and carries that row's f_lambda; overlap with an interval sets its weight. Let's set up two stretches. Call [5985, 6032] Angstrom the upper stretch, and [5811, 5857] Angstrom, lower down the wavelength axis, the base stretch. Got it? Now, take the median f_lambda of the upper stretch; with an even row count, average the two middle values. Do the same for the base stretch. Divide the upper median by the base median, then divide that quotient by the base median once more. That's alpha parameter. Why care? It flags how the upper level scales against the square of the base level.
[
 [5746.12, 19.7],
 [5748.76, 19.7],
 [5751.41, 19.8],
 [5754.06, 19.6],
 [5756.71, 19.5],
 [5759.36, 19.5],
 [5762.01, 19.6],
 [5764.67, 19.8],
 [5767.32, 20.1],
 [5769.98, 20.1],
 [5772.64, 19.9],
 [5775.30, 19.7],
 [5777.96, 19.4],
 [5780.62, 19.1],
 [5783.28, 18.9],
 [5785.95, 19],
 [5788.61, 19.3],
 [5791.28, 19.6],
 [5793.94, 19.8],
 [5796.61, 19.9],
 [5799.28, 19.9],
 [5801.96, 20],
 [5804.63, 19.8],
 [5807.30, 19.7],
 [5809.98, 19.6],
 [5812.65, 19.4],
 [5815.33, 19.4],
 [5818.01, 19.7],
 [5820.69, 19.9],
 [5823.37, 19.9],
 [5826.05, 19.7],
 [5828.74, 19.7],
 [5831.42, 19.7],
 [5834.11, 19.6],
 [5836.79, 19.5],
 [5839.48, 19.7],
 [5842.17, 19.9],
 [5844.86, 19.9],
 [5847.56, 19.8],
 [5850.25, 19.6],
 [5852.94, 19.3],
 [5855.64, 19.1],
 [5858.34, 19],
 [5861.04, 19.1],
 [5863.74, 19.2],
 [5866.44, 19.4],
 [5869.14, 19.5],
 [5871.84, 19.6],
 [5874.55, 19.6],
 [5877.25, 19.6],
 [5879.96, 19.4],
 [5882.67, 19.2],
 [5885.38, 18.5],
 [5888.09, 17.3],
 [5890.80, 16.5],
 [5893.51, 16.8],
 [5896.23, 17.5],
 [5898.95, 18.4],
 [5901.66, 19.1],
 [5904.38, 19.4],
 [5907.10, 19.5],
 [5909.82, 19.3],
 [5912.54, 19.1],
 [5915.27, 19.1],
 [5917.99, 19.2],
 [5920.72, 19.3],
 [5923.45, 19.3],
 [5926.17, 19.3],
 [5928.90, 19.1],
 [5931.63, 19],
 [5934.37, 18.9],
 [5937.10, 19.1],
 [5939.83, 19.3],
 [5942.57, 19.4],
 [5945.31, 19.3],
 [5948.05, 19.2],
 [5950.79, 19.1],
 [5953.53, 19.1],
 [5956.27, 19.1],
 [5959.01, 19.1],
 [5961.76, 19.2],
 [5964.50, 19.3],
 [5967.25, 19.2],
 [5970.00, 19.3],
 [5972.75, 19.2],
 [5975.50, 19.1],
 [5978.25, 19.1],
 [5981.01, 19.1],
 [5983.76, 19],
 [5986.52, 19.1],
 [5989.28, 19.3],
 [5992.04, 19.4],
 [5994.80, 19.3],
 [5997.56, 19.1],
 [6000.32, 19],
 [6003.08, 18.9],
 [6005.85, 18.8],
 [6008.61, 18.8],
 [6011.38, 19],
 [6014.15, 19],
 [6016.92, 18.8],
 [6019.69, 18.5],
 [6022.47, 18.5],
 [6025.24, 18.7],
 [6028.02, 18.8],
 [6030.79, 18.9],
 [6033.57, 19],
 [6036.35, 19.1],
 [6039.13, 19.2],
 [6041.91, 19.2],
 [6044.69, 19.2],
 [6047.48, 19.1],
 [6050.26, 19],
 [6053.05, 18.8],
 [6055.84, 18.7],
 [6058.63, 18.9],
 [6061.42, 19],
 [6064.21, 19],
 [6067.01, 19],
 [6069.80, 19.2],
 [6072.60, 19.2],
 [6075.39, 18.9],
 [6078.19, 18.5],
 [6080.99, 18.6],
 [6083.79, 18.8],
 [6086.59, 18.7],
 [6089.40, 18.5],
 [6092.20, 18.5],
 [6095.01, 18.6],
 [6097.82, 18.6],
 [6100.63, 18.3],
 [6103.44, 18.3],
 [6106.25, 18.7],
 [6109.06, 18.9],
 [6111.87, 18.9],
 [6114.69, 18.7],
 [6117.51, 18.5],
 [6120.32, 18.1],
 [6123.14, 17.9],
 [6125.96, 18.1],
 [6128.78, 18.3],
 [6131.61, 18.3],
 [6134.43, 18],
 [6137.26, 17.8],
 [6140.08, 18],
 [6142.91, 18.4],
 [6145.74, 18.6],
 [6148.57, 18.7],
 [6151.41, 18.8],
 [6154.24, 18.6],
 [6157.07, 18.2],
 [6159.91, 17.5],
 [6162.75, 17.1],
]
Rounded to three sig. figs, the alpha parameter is 0.0487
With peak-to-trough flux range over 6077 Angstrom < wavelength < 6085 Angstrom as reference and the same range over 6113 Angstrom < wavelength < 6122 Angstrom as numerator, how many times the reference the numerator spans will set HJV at 2.0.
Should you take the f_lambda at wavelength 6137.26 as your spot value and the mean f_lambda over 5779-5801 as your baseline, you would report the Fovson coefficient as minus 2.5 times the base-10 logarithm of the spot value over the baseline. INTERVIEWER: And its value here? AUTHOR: 0.10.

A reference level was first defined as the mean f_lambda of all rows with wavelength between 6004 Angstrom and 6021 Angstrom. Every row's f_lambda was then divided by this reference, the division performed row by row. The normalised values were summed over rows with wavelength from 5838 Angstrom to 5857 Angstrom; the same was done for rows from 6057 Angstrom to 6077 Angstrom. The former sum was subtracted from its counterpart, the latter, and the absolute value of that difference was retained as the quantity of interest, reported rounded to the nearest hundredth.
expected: 0.22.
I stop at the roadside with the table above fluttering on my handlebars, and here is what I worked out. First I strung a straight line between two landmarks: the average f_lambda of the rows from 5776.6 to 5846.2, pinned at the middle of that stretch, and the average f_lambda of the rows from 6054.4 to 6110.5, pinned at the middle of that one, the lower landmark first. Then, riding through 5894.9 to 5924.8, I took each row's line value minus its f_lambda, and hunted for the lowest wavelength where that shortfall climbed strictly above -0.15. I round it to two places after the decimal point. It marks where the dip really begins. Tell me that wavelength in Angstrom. 5896.23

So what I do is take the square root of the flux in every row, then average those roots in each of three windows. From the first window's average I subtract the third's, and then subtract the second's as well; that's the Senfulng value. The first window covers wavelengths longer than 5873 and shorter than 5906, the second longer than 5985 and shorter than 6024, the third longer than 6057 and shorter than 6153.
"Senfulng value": -4.37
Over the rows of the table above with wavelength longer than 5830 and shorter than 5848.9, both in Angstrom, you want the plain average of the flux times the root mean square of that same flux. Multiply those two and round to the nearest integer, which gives 389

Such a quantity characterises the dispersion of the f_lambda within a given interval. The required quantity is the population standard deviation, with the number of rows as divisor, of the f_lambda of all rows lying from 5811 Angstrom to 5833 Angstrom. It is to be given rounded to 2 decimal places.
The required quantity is 0.18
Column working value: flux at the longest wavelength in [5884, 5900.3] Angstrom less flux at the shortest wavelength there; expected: -0.10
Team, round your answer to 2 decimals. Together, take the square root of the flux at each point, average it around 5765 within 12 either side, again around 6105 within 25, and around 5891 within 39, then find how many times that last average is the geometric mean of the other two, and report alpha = 0.99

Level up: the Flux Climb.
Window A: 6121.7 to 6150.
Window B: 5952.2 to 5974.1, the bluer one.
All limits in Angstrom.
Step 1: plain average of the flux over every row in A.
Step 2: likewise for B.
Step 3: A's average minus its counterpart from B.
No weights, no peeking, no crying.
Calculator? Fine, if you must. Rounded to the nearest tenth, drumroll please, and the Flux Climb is -1.0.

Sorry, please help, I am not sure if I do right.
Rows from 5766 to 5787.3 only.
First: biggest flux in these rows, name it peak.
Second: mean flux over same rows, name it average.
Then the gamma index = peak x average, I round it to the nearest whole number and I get 392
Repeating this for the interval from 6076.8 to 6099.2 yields 350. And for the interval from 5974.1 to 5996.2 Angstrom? 372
